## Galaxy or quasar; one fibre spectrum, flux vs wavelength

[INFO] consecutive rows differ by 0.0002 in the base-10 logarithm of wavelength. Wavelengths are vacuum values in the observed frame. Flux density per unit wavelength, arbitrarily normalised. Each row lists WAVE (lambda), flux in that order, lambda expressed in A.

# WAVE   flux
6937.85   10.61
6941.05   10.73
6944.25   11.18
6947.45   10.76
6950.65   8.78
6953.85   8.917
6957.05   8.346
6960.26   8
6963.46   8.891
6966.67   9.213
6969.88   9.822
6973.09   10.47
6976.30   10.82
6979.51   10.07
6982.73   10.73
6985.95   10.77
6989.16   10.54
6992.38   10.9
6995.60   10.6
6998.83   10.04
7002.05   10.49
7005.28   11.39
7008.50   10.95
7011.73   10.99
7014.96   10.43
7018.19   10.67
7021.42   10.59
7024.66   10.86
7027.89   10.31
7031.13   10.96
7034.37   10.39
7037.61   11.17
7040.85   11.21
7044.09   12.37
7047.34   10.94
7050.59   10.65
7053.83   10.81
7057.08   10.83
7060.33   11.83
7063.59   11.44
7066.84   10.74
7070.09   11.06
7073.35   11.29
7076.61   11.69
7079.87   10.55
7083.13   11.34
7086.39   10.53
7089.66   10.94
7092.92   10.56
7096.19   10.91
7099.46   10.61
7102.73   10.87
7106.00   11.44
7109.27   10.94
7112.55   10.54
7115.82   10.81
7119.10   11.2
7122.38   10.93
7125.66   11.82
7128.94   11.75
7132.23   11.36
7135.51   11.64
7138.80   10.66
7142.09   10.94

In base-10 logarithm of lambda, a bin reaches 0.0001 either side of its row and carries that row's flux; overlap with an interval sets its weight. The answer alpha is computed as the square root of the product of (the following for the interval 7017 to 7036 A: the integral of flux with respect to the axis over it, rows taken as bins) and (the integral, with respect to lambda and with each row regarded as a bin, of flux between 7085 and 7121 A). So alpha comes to 281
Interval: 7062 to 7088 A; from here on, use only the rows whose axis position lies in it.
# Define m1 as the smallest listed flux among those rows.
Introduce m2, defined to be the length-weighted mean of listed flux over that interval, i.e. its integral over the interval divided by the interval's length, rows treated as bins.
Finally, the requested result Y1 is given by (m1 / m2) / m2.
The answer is 0.086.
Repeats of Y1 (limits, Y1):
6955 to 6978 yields 0.091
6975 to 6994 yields 0.089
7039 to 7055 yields 0.085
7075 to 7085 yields 0.084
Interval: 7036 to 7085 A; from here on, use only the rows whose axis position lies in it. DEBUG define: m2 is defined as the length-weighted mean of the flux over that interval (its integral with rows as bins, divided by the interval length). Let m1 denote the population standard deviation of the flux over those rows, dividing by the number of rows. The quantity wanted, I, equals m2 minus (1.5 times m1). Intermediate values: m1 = 0.476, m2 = 11.2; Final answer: 10.5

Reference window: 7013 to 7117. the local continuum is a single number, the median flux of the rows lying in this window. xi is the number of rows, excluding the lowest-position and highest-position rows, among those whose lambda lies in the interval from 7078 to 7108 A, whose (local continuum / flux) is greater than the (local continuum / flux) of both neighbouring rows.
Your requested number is 3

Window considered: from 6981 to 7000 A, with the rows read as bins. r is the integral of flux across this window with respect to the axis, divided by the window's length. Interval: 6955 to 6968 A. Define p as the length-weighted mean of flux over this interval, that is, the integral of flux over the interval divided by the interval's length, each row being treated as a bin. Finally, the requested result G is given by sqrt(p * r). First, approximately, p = 8.6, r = 10.6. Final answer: 9.6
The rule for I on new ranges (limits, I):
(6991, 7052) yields 10.1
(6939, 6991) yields 8.4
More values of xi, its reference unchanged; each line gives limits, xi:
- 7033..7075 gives 2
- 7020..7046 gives 2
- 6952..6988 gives 2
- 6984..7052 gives 7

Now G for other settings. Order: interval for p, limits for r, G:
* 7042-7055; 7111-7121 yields 11.0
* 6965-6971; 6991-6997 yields 10.1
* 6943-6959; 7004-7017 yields 10.2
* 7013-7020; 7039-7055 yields 10.9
